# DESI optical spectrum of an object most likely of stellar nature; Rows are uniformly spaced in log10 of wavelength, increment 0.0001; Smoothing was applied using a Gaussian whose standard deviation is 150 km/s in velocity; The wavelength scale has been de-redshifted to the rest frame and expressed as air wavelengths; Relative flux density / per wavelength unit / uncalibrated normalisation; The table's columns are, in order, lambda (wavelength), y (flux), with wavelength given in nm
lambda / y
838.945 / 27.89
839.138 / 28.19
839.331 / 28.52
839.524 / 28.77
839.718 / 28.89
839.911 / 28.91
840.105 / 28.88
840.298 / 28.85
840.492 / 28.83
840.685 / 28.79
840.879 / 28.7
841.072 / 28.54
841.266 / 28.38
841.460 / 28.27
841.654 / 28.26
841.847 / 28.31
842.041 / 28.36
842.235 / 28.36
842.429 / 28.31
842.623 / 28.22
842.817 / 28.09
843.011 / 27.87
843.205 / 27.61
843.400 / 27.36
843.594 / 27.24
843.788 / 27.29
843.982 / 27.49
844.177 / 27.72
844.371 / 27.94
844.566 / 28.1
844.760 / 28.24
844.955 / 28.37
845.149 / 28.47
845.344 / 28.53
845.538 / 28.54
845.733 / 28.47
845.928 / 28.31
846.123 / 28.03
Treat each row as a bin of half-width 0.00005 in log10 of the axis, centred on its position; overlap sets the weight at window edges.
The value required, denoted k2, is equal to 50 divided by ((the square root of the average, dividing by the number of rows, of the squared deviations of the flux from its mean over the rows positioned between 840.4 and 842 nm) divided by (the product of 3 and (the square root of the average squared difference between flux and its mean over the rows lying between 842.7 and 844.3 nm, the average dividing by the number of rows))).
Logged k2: 188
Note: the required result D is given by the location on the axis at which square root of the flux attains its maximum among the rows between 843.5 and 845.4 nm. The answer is 845.344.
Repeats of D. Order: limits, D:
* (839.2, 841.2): 839.911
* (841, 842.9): 841.072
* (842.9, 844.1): 843.011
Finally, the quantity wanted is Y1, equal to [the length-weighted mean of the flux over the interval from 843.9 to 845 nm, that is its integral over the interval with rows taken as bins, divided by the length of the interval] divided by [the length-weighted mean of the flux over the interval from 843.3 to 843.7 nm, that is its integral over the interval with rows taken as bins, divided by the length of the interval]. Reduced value 1.02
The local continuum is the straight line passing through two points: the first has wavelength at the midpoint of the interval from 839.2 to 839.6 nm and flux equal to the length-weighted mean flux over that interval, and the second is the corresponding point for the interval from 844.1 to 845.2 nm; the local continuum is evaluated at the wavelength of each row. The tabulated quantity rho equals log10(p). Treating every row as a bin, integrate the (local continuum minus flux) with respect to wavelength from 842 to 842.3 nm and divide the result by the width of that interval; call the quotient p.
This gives -1.7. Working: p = 0.02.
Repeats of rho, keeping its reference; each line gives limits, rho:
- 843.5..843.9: 0.0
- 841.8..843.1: -0.9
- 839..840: -2.3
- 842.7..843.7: -0.2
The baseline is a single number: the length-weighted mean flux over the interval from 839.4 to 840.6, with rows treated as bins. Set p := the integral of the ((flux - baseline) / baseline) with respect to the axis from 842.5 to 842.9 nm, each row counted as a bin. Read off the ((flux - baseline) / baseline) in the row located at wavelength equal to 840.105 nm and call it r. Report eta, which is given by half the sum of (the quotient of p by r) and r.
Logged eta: -3.9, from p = -0.009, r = 0.001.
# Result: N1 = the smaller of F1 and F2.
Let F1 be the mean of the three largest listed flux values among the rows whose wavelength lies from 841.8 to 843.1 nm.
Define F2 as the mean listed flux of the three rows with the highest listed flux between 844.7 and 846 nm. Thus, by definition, 28.34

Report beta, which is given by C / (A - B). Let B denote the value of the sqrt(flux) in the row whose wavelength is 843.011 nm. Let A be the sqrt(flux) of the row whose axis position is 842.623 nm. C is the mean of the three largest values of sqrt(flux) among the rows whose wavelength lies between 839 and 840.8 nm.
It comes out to 163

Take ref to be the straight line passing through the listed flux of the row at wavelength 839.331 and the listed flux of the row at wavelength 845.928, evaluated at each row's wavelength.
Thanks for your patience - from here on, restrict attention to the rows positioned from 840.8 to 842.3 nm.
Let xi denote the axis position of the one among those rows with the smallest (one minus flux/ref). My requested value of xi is 840.879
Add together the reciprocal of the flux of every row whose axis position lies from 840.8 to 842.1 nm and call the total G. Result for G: 0.246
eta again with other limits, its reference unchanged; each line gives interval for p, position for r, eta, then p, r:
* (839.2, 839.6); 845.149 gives 0.1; -0.003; -0.013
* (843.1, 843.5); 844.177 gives 0.2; -0.019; -0.039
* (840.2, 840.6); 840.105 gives 0.0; 0.000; 0.001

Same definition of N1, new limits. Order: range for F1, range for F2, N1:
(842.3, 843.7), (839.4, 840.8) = 28.21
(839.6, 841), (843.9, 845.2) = 28.36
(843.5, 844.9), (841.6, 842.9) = 28.09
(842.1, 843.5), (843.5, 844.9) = 28.09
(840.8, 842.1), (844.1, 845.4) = 28.46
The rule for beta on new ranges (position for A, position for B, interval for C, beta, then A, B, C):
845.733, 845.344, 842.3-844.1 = -945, 5.336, 5.34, 5.31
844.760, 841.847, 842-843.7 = -809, 5.314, 5.32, 5.32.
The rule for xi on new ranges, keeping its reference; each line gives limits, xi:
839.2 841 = 839.911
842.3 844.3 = 842.429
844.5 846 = 845.538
